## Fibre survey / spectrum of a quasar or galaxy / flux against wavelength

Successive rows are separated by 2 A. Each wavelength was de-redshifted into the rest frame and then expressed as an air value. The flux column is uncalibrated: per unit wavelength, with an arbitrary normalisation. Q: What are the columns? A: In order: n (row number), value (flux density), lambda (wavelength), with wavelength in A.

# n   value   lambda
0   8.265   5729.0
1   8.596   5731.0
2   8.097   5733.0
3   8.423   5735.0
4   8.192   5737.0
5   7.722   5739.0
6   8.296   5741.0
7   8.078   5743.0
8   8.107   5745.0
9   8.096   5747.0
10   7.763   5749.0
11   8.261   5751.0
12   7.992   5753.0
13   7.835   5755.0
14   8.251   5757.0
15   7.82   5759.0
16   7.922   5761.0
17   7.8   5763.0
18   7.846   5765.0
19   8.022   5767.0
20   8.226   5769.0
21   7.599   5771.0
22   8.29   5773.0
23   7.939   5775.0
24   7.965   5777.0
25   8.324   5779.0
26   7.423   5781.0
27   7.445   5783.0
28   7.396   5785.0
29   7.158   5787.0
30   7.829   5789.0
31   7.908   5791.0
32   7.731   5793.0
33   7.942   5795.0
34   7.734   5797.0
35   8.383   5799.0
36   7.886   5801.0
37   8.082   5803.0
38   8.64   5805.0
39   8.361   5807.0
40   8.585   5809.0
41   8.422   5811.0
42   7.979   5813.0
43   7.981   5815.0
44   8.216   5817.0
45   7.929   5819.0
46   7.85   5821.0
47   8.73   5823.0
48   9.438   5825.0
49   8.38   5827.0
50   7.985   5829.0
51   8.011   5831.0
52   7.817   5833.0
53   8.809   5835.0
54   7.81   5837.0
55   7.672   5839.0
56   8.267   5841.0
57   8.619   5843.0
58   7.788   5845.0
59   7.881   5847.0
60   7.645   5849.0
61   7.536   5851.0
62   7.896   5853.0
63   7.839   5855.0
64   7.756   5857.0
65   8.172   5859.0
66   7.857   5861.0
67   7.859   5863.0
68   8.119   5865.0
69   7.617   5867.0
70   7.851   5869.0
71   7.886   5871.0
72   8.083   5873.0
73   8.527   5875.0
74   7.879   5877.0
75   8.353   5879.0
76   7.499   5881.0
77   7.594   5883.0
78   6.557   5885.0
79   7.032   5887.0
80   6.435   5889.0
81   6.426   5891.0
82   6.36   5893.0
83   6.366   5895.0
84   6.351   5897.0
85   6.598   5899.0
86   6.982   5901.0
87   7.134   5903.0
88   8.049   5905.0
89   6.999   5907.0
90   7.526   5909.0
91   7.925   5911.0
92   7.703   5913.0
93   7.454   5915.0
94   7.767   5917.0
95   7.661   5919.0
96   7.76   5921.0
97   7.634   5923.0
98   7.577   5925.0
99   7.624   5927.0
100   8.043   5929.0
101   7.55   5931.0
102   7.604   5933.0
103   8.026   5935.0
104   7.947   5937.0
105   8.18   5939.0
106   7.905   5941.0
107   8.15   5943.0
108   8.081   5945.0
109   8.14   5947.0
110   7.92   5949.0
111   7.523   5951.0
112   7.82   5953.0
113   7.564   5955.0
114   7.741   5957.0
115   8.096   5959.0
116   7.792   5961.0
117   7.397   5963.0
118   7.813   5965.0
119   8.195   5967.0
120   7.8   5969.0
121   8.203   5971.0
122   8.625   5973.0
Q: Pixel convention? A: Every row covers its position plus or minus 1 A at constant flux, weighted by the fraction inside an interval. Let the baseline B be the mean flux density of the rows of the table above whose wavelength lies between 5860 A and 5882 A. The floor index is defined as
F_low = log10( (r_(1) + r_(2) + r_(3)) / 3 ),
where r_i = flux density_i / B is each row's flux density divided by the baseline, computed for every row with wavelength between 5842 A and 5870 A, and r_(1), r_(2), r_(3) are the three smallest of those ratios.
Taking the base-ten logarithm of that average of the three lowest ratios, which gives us -0.020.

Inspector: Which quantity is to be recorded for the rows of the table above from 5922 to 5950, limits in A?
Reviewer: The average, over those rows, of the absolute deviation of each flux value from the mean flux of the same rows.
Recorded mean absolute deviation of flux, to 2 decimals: 0.20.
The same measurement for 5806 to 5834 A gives 0.33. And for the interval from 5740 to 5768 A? 0.15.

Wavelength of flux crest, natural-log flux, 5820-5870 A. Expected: 5825.0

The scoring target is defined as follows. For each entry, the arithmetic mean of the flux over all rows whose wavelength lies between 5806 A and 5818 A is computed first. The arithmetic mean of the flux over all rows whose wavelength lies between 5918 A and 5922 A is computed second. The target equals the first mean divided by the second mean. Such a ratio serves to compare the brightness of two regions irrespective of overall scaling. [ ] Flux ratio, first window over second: 1.07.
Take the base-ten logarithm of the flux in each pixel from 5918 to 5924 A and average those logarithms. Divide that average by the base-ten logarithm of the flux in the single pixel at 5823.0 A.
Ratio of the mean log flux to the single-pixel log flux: 0.94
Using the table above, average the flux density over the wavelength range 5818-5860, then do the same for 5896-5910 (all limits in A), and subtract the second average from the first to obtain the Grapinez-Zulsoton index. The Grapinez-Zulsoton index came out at 1.00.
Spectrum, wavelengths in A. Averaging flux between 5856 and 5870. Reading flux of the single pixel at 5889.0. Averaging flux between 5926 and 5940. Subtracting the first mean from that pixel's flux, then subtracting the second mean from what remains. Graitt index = -9.3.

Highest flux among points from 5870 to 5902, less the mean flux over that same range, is 1.3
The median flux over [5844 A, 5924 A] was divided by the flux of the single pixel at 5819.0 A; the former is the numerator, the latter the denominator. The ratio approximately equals 0.97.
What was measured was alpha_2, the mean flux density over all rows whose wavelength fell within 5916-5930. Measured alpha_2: 7.7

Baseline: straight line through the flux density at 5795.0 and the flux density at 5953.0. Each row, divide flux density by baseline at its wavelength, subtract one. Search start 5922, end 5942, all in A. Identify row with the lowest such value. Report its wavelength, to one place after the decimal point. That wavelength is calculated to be 5931.0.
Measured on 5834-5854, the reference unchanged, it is 5851.0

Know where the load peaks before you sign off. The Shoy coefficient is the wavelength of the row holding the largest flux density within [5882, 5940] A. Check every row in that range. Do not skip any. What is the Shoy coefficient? 5939.0 A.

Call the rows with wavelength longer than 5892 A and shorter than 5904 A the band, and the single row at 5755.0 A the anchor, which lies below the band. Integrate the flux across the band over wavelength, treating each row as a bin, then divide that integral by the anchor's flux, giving 10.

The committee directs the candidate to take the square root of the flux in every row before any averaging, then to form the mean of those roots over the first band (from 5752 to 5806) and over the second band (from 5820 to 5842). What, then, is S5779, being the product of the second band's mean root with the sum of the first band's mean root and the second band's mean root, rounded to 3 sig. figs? 16.3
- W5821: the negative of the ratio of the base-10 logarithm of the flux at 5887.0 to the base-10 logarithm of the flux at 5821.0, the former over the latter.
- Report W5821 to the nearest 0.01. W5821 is -0.95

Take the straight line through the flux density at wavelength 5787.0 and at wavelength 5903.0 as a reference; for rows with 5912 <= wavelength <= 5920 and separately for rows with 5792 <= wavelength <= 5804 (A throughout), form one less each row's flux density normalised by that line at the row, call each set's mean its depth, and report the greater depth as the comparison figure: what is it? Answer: -0.07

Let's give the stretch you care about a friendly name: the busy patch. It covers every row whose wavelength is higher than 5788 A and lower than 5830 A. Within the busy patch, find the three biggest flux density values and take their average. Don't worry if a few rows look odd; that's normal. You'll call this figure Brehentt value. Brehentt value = 8.9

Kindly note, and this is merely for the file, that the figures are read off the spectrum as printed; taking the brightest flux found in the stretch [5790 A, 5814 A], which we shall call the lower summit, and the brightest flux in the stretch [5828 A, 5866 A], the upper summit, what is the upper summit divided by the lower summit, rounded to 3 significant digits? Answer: 1.02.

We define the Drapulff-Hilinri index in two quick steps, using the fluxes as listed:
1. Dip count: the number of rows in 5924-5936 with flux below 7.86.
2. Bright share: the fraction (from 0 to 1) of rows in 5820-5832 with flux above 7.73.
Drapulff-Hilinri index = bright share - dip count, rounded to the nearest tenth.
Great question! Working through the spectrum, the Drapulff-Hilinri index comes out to -3.0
